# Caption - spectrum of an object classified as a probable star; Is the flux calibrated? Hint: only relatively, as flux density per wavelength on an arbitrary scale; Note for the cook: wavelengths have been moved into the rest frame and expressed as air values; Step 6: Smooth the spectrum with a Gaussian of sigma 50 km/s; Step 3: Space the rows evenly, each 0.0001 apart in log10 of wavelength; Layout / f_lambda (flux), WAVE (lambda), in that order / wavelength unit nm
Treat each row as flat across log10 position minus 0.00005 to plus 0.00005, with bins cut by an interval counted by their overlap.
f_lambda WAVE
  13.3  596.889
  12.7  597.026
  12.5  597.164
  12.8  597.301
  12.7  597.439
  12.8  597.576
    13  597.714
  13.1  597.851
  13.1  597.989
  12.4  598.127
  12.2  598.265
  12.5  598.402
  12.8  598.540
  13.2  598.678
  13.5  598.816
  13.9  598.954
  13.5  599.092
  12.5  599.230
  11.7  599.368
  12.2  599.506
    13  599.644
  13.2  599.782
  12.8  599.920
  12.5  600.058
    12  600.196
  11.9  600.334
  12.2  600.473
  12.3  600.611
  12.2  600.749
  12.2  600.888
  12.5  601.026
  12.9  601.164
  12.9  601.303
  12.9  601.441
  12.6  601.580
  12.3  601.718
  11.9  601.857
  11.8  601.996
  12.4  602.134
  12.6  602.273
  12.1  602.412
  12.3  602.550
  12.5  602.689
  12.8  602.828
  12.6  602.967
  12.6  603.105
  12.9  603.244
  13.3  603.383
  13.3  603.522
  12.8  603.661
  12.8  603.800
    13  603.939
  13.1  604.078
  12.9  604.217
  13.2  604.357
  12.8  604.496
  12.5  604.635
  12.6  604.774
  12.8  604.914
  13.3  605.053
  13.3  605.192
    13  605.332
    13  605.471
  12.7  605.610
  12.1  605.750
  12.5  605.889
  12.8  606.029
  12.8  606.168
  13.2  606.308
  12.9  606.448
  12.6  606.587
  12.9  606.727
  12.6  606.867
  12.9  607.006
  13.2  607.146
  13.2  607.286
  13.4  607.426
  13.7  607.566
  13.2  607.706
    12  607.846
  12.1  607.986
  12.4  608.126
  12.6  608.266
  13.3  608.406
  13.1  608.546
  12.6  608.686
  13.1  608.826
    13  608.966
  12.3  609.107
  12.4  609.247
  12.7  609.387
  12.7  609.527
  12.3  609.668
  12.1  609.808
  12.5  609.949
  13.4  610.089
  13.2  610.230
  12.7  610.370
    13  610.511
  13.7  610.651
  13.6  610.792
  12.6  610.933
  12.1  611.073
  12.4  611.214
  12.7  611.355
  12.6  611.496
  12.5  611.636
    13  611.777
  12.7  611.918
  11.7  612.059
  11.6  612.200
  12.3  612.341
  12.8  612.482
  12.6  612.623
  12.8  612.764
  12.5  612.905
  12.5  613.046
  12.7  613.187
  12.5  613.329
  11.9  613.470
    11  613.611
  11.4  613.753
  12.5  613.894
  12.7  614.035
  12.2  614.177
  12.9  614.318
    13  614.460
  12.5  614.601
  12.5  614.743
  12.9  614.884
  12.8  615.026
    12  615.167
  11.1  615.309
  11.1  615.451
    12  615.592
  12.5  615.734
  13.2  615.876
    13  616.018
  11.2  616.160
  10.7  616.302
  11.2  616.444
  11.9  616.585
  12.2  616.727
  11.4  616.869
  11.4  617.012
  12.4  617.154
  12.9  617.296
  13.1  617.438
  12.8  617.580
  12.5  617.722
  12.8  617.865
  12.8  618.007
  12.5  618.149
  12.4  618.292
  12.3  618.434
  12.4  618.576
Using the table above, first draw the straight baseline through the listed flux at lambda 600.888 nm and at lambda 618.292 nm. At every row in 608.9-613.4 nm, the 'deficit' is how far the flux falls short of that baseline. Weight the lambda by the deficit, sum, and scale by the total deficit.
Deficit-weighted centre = 610.75 nm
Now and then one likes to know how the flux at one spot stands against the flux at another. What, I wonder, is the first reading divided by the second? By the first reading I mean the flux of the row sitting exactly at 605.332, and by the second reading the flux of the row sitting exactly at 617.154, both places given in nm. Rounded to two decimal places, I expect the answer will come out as 1.05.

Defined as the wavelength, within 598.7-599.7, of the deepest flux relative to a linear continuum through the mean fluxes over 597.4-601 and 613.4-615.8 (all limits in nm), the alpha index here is 599.368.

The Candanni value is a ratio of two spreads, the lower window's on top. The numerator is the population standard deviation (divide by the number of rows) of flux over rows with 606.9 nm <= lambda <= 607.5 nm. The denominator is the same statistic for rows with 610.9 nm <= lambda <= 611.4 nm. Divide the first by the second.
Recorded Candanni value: 0.78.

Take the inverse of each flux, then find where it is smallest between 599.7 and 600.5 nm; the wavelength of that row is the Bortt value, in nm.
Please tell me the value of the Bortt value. 599.782 nm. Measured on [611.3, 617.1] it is 615.876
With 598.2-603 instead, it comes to 598.954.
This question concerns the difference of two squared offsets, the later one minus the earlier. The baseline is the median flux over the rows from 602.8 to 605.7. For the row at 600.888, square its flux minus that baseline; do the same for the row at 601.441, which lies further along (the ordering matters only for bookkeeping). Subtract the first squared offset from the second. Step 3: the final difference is -0.5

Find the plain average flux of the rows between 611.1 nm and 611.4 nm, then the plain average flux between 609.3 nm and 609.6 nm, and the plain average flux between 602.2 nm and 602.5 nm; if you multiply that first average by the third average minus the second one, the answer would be -4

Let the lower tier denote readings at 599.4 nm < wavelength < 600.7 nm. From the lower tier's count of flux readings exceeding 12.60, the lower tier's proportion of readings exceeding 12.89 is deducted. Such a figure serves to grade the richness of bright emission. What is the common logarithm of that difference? 0.44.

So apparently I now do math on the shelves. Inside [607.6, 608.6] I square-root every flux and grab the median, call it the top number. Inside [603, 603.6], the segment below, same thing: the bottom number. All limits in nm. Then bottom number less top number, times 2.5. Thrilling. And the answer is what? 0.17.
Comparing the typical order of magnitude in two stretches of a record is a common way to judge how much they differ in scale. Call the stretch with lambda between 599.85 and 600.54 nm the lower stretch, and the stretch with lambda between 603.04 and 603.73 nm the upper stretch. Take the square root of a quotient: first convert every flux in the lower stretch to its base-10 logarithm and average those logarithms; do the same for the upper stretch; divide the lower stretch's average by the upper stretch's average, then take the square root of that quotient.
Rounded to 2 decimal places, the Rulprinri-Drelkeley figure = 0.99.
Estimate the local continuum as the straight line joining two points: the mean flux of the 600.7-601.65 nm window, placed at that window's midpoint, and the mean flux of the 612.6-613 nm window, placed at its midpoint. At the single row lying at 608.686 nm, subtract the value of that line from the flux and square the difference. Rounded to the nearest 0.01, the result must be 0.00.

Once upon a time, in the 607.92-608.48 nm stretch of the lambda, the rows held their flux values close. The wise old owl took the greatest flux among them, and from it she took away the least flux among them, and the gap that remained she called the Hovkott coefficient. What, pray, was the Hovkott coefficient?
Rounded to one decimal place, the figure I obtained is 1.2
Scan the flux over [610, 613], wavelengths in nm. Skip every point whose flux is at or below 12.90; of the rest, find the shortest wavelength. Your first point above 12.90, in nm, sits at 610.089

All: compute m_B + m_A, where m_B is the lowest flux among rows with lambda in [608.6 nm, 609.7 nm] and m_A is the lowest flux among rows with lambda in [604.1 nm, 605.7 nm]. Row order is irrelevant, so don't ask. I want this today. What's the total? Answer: 24.8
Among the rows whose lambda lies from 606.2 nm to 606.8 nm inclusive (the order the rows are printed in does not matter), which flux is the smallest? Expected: 12.6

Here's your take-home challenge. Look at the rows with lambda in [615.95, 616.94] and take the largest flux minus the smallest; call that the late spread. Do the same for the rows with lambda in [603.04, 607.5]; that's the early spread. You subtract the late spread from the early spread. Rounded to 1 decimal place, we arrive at -1.0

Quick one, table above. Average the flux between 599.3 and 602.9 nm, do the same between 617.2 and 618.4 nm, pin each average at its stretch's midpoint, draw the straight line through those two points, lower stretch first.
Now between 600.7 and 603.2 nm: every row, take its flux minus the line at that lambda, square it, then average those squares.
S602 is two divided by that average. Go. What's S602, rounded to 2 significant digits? 19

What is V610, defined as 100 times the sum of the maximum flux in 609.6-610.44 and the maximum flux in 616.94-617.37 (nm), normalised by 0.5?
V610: 5260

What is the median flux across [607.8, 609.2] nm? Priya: 12.6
